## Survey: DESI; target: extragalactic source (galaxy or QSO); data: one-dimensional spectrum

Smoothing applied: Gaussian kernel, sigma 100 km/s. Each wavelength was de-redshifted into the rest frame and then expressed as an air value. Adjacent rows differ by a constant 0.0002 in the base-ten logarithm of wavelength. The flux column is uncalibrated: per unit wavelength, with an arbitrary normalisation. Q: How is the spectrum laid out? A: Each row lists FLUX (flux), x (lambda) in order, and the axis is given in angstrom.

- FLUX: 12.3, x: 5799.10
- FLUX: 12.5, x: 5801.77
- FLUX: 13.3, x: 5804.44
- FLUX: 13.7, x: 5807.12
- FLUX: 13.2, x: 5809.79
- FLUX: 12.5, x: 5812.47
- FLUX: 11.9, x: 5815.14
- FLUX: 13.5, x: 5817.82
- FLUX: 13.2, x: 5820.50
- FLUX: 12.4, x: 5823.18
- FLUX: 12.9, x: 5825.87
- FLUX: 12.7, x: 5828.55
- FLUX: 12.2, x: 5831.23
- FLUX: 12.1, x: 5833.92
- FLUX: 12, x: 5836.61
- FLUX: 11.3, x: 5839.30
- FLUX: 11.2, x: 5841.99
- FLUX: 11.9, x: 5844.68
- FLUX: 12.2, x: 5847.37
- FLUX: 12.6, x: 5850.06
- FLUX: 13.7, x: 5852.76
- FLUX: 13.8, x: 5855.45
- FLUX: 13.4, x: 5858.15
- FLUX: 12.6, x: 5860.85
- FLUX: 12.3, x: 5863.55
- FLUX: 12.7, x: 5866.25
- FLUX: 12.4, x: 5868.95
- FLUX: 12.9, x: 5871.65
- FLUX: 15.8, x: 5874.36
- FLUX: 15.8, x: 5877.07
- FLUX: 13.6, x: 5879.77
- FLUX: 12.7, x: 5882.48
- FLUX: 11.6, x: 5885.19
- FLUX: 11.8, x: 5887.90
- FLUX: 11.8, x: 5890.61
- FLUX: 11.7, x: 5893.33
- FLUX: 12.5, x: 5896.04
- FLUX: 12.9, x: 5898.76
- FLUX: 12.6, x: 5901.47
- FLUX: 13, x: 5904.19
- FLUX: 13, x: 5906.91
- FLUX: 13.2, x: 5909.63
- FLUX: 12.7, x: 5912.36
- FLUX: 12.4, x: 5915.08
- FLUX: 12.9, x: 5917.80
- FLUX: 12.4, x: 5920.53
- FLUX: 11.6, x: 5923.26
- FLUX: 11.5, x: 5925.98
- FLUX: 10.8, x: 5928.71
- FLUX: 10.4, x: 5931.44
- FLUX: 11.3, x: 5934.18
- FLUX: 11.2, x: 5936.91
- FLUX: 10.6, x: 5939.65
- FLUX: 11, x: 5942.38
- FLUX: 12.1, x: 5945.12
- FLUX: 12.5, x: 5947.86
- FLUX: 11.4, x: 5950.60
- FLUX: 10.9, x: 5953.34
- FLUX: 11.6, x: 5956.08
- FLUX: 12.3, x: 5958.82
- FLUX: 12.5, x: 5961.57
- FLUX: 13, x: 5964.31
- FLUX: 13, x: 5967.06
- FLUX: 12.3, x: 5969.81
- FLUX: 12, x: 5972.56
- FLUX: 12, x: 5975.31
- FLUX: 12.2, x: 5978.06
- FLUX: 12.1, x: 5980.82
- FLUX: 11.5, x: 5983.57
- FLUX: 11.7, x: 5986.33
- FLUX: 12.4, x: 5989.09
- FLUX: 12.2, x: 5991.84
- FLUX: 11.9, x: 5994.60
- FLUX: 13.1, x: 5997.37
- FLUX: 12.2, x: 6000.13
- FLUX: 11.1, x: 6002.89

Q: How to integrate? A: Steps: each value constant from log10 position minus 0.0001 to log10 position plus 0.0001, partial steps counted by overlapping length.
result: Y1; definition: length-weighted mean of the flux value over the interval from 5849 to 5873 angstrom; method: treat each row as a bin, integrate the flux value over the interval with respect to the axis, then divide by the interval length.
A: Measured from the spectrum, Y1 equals 12.9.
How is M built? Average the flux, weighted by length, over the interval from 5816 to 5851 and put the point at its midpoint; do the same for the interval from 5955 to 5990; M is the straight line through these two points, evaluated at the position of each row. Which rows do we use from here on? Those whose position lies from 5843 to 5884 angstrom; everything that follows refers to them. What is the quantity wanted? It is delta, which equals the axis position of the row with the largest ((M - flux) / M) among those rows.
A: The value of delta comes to 5844.68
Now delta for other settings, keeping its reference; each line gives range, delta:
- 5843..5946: 5931.44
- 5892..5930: 5928.71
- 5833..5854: 5841.99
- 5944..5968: 5953.34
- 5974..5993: 5983.57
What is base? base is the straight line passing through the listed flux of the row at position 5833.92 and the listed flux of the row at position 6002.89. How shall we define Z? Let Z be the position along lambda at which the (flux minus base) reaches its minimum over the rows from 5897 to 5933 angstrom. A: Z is 5931.44 angstrom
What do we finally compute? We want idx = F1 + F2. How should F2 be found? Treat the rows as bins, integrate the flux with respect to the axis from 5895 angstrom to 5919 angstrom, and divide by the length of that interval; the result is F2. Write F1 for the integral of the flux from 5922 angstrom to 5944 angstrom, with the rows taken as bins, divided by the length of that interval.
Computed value 23.9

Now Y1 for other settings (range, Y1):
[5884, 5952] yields 12.0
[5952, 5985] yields 12.1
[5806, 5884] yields 12.9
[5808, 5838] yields 12.6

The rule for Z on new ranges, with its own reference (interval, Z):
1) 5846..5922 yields 5885.19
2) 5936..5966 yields 5939.65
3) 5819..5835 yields 5833.92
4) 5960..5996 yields 5983.57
